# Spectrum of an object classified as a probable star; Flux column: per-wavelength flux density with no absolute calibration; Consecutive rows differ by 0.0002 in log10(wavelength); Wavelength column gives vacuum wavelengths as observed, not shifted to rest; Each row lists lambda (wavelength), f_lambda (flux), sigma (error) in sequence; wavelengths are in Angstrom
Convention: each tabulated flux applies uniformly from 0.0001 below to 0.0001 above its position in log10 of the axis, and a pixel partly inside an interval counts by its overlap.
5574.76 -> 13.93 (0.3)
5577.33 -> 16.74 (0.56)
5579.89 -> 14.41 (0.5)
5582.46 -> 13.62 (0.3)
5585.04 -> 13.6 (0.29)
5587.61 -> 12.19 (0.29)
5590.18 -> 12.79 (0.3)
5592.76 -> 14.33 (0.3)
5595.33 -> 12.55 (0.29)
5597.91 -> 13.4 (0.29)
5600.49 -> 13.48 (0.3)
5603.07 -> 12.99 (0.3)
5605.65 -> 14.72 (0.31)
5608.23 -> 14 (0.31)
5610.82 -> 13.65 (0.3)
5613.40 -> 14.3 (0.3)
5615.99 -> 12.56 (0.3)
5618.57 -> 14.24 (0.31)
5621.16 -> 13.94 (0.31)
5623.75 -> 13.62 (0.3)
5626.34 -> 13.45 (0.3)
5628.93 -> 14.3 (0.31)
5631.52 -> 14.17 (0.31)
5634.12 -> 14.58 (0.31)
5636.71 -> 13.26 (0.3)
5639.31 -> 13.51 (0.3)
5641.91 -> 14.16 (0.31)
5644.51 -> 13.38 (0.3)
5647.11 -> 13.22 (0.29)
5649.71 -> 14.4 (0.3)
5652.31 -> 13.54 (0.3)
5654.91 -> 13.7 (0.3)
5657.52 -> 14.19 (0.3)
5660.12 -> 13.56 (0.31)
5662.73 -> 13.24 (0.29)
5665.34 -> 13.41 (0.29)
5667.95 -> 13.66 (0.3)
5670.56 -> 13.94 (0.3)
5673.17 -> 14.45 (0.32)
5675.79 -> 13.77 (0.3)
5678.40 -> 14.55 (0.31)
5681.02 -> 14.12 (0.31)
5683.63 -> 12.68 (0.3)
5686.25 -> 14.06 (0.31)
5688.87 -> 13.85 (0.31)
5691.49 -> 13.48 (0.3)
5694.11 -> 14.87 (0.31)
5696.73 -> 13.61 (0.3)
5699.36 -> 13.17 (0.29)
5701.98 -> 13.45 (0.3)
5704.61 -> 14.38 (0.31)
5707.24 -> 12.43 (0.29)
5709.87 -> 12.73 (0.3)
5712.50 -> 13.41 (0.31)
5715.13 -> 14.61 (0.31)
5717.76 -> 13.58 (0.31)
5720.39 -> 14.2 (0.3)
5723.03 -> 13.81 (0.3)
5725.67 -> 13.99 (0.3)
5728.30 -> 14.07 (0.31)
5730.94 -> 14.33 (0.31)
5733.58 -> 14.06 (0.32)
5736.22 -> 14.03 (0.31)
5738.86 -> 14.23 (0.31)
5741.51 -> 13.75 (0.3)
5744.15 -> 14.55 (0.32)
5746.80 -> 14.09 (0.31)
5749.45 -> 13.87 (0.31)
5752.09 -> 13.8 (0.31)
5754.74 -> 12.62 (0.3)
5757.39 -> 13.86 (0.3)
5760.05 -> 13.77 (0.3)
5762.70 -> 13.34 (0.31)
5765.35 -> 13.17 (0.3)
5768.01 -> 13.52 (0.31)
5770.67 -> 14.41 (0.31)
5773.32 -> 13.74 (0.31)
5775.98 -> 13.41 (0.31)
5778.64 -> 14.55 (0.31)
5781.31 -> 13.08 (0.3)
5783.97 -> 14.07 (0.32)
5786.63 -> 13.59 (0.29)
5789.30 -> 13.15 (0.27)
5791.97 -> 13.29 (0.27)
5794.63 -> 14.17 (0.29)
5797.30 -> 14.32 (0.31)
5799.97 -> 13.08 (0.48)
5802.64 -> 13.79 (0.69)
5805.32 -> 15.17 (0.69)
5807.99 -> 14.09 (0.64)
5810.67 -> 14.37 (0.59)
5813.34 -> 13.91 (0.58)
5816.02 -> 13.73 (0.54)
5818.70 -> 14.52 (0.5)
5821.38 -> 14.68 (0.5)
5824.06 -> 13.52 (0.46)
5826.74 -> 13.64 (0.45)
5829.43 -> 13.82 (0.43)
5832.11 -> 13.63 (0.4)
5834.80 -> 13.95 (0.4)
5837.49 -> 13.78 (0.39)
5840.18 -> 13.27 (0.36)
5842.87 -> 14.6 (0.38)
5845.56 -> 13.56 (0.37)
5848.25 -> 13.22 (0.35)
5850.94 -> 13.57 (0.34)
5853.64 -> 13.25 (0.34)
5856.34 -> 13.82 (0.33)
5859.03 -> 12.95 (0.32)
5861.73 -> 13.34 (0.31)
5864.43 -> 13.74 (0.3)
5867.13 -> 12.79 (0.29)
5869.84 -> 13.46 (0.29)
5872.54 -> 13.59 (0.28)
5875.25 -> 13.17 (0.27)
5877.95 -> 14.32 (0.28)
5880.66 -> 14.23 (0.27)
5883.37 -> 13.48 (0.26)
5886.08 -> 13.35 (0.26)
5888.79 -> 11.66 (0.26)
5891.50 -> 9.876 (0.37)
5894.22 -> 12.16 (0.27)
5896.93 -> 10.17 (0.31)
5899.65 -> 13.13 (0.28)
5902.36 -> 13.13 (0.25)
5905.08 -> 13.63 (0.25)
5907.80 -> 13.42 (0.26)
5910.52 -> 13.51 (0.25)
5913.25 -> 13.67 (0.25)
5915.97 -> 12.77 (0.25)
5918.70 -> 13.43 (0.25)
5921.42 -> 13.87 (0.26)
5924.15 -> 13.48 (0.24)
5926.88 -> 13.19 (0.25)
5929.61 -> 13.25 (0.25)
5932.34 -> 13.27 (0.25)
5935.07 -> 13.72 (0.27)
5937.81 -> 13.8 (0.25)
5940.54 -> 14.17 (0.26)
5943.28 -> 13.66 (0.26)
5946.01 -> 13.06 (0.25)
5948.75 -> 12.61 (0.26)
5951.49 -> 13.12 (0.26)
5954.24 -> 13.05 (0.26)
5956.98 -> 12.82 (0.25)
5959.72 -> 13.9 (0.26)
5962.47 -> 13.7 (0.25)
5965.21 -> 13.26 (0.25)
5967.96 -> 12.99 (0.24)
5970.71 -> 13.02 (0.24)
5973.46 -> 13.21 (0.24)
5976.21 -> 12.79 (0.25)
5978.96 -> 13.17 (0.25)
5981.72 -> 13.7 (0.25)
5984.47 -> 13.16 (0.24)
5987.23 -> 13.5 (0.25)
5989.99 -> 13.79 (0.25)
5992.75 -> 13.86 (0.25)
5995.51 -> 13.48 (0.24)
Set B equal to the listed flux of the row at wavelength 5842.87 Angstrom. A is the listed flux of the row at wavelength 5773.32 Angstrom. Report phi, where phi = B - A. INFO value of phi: 0.9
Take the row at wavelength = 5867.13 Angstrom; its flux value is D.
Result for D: 12.79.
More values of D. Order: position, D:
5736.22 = 14.03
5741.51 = 13.75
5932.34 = 13.27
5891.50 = 9.876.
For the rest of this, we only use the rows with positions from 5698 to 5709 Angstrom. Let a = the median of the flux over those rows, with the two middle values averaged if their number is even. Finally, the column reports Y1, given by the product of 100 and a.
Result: 1331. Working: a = 13.3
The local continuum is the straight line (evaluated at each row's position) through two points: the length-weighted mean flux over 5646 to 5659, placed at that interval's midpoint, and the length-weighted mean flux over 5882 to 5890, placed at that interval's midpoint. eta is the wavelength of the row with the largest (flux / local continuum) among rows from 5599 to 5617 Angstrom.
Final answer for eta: 5605.65 Angstrom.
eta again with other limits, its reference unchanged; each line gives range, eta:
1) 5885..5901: 5886.08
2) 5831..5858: 5842.87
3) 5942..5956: 5943.28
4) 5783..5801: 5797.30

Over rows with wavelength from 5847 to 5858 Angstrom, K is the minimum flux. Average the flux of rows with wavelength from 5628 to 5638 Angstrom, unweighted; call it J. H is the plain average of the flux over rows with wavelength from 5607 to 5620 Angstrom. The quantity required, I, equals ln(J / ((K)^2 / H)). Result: 0.10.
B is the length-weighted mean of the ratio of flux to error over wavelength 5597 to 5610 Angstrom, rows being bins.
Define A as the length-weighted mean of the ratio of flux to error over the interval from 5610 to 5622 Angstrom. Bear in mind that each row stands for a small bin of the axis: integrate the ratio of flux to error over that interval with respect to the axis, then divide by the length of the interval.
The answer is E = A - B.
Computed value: -0.2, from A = 45.2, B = 45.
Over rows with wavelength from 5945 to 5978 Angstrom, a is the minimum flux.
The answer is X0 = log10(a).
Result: 1.10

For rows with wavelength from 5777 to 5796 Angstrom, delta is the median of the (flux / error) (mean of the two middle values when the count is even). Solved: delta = 47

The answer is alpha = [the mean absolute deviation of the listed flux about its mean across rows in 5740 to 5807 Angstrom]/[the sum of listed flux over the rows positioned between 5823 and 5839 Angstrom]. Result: 0.0053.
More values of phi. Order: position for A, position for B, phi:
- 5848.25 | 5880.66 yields 1.0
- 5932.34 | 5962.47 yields 0.4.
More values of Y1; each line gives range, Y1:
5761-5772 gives 1343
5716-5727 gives 1390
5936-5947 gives 1373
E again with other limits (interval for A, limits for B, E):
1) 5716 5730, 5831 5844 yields 10.0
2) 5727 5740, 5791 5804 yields 7.4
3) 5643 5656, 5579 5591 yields 4.3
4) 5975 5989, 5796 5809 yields 26.0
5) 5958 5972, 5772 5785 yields 9.5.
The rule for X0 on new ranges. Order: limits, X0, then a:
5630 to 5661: 1.12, 13.22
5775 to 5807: 1.12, 13.08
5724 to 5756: 1.10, 12.62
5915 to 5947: 1.11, 12.77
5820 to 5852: 1.12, 13.22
